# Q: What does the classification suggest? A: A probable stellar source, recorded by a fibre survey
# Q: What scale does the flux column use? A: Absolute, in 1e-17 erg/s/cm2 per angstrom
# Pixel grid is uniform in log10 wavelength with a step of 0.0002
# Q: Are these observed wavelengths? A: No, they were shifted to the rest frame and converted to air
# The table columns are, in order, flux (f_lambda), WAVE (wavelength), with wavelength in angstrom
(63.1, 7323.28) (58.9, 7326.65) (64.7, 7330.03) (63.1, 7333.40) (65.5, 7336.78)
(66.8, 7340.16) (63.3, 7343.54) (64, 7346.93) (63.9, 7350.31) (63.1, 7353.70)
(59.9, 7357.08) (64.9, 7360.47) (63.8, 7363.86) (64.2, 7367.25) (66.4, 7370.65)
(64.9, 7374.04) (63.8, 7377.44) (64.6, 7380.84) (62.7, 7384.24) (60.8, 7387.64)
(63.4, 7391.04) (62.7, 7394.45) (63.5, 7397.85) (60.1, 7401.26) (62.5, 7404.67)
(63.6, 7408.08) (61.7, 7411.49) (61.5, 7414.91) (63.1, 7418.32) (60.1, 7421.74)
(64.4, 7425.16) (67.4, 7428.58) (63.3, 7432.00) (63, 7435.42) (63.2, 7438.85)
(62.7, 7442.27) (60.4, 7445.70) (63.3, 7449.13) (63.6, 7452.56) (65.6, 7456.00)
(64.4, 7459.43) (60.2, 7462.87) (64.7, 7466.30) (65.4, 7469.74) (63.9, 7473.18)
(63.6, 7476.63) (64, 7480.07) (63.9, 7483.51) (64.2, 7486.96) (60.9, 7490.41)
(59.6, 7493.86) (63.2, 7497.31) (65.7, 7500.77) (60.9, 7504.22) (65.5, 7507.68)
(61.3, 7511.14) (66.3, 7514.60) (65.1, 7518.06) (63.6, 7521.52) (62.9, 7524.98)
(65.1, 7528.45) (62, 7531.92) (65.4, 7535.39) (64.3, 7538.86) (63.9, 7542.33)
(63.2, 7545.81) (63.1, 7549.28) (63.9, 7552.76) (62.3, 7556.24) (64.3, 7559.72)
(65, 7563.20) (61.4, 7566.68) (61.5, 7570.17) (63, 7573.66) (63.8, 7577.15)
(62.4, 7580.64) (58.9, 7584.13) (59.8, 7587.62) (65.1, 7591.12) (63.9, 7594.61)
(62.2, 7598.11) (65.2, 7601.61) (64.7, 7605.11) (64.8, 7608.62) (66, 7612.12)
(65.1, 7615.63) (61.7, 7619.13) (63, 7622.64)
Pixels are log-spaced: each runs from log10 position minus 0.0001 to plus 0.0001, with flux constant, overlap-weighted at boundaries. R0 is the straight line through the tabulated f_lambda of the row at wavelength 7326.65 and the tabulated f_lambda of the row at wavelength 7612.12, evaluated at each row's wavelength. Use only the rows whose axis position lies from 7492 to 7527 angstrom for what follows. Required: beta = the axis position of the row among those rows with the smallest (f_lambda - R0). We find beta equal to 7493.86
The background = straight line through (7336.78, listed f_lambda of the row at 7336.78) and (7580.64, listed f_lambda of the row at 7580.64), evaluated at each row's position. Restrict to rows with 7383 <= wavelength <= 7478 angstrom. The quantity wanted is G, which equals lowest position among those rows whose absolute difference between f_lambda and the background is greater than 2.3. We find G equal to 7387.64 angstrom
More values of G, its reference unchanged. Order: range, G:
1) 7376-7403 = 7387.64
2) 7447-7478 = 7462.87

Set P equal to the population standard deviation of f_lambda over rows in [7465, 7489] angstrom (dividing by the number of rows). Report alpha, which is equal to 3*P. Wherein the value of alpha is 1.7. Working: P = 0.57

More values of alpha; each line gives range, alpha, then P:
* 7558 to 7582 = 3.8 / 1.28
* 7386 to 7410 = 3.9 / 1.29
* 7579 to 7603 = 6.8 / 2.28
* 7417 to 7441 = 6.0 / 2.00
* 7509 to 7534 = 5.1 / 1.69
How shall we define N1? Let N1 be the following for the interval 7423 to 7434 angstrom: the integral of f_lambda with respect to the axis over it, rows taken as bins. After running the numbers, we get 713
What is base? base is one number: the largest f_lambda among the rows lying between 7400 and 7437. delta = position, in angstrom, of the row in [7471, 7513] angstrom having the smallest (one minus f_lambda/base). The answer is 7500.77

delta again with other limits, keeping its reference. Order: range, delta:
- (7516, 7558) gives 7535.39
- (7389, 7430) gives 7428.58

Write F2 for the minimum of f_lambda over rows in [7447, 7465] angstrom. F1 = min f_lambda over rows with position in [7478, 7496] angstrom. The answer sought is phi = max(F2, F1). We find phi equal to 60.2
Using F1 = 59.6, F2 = 60.2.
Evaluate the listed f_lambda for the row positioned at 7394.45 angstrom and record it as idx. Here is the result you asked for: 62.7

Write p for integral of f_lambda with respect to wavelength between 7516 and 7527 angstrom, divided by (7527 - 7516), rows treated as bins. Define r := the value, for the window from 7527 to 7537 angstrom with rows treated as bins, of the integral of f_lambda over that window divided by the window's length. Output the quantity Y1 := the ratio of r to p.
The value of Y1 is 1.002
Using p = 64.0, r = 64.1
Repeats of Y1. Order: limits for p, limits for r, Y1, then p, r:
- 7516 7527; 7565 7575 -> 0.967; 64.0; 61.9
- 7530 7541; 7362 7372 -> 1.012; 63.9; 64.7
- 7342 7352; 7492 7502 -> 0.983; 63.7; 62.6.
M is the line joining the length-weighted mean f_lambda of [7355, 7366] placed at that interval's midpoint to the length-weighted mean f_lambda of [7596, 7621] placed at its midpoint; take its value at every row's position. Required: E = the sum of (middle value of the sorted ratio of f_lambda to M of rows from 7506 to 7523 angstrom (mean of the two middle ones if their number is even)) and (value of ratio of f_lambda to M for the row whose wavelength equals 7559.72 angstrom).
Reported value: 2.03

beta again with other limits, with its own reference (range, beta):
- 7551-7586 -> 7584.13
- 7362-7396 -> 7387.64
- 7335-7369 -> 7357.08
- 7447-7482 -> 7462.87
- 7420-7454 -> 7445.70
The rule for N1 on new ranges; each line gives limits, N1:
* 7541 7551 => 634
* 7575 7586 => 679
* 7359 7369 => 643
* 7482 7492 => 630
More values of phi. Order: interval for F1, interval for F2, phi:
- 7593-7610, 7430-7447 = 62.2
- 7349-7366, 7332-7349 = 63.1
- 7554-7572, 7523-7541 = 62.0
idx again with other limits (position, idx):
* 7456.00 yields 65.6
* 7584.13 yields 58.9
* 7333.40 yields 63.1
